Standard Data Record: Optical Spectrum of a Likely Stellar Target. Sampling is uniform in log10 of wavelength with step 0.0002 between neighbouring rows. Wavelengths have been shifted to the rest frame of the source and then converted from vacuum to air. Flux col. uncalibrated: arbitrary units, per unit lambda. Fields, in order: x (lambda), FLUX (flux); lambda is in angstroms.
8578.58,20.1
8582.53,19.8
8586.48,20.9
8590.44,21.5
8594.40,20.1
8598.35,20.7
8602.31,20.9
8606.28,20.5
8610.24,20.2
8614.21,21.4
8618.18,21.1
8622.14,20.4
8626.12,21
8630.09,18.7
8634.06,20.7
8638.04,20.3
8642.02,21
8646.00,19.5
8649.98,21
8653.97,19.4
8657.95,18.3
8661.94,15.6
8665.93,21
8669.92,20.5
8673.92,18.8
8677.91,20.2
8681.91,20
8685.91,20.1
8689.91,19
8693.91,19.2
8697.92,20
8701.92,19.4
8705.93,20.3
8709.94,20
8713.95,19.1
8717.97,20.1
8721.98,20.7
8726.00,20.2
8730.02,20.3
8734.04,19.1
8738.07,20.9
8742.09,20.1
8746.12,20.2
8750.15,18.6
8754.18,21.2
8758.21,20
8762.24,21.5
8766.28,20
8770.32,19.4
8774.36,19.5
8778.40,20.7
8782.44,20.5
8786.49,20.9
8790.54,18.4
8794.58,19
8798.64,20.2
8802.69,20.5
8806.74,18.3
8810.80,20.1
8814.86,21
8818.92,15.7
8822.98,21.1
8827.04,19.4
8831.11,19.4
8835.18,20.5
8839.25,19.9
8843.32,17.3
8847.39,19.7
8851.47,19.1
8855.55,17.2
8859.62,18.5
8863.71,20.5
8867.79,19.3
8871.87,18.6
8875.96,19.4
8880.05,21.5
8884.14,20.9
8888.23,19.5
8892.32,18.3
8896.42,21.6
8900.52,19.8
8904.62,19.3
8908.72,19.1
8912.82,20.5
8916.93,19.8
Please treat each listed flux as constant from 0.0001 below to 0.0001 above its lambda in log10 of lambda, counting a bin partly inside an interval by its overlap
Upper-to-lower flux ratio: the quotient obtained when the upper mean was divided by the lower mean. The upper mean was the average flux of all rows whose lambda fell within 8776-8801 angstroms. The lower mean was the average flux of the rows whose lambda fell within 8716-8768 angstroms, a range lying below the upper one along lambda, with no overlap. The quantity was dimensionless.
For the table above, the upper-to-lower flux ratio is 0.99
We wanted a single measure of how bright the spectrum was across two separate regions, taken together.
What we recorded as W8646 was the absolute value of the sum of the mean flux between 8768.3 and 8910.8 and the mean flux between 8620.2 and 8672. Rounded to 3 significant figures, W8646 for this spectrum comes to 39.3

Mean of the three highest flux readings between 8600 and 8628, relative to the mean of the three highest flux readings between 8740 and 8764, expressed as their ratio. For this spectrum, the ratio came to 1.01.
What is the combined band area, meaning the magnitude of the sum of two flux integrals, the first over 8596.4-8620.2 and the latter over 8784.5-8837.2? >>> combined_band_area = 1527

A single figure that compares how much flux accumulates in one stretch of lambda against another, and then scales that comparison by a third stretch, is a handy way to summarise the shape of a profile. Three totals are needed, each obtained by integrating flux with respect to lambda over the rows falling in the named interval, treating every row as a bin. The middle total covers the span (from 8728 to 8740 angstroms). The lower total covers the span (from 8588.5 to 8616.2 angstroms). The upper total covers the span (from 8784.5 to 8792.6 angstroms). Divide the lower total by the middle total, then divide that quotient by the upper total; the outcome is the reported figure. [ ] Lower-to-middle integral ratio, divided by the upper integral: 0.015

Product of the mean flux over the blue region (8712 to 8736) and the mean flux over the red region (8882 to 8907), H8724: 396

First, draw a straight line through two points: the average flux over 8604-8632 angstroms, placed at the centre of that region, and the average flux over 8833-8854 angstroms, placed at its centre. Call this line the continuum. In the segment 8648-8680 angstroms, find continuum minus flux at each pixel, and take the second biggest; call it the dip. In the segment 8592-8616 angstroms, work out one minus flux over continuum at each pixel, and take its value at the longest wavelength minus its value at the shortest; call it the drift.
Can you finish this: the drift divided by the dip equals -0.035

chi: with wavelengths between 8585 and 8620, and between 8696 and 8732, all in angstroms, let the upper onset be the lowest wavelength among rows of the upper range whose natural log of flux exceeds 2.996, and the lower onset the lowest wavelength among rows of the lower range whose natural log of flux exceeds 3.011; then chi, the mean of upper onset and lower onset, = 8646.2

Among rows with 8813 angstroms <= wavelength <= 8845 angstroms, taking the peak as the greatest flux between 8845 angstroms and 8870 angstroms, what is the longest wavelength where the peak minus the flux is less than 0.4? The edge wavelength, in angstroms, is 8835.18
